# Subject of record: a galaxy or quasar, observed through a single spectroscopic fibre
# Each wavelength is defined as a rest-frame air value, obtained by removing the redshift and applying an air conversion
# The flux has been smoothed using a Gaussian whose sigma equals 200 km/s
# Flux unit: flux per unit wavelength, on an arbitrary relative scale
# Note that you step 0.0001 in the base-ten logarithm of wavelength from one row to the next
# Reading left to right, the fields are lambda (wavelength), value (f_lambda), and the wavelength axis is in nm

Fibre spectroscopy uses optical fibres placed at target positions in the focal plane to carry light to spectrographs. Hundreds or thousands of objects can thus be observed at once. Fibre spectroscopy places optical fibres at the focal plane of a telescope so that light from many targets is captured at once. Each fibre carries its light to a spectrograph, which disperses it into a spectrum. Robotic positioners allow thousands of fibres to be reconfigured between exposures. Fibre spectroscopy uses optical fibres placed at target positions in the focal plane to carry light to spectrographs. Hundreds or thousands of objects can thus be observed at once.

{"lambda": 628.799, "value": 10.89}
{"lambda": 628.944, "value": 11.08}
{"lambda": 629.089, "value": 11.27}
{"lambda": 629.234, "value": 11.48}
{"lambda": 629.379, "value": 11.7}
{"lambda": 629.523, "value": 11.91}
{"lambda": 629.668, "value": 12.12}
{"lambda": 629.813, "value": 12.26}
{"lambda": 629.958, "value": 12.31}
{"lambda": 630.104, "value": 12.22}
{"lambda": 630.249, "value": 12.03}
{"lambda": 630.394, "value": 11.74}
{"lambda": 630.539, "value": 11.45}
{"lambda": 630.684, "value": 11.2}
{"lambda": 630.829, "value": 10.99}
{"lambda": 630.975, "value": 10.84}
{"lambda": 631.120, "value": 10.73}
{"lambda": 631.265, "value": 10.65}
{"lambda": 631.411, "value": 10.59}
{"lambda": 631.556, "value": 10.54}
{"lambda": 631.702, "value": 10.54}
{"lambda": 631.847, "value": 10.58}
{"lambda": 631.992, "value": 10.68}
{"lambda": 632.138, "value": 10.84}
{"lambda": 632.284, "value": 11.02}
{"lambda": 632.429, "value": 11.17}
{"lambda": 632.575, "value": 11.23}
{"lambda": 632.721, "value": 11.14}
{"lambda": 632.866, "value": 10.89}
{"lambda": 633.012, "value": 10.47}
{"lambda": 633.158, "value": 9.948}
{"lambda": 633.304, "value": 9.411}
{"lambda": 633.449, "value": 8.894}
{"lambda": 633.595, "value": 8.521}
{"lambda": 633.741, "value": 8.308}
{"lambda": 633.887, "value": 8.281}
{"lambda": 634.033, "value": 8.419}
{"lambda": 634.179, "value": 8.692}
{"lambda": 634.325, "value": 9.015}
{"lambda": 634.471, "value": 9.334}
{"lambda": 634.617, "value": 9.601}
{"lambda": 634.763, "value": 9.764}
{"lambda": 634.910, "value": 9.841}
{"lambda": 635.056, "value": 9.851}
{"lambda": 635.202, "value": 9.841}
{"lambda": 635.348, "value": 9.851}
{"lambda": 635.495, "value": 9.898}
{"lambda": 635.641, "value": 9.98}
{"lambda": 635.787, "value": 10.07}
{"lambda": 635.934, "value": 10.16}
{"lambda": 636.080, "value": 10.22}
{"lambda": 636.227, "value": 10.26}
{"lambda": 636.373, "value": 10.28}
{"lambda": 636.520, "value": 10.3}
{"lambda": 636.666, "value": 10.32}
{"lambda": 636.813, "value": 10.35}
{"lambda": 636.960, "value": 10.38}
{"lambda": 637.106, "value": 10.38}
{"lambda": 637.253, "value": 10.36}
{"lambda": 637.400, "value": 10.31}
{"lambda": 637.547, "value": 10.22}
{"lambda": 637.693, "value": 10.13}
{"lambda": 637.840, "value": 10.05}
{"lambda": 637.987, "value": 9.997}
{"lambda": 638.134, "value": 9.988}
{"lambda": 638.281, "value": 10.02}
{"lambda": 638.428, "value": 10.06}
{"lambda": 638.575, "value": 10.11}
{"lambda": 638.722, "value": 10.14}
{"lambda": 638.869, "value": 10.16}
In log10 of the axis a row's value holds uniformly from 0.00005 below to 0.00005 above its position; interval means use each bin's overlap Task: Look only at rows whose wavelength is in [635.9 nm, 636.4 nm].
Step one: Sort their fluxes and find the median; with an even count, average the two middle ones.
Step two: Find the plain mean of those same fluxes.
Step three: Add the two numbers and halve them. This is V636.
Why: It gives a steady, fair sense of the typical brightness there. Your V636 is 10.2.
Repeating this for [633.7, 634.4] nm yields 8.5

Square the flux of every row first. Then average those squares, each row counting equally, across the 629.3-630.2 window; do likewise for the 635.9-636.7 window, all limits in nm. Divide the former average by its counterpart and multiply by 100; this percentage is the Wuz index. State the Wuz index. 139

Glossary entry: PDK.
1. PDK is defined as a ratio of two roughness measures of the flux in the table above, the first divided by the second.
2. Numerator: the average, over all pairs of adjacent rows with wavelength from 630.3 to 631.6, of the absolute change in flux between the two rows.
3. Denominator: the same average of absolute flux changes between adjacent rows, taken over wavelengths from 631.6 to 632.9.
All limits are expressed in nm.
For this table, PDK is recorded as 1.2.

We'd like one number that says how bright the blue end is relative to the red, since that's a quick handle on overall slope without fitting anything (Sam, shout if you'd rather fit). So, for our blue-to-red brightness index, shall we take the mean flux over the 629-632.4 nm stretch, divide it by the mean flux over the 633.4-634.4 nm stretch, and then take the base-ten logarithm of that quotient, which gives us 0.119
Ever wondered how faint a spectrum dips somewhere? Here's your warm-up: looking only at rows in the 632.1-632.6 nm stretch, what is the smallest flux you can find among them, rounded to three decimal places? 10.840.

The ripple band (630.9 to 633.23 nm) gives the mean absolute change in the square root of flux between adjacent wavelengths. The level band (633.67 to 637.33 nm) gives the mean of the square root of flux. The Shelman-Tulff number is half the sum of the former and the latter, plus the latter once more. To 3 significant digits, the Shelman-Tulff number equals 4.69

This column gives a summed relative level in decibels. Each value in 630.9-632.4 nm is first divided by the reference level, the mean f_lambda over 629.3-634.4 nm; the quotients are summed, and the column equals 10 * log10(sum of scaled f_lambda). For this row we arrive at 10.0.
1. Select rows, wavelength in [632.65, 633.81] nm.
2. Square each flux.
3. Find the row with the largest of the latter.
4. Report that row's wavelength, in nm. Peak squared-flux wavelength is 632.721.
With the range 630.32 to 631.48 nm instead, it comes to 630.394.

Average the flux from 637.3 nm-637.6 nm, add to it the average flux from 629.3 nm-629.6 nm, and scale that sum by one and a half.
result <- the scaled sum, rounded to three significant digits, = 33.1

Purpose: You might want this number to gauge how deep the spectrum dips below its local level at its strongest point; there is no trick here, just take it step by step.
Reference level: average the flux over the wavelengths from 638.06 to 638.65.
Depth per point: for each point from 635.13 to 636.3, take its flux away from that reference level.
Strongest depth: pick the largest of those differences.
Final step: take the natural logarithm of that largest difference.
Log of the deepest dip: -1.6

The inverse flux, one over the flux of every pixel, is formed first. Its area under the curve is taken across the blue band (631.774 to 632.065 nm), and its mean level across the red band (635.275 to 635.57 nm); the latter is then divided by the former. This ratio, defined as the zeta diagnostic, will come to 3.7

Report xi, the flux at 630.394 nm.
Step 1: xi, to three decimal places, 11.740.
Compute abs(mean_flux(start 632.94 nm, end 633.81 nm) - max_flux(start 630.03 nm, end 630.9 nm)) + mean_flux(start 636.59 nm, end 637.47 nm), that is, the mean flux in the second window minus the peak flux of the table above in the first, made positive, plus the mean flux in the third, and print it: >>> 13.3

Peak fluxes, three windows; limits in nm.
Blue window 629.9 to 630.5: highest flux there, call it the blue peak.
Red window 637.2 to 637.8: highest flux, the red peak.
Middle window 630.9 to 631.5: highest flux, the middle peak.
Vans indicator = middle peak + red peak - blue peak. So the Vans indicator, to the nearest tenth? 8.9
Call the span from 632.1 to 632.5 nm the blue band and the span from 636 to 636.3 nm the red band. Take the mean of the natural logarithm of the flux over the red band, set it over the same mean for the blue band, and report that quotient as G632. 0.97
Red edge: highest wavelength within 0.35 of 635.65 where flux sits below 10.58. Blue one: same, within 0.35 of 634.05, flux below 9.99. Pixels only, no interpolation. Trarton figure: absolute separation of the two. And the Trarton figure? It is 1.61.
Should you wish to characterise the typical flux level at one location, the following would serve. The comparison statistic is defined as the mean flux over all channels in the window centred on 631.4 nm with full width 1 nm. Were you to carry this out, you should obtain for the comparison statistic 10.6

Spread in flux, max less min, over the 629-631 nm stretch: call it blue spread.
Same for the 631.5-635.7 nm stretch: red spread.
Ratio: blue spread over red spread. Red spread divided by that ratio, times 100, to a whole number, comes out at 592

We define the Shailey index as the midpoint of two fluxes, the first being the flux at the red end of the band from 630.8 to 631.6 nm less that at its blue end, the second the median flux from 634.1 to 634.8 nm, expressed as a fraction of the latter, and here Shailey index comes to 0.48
